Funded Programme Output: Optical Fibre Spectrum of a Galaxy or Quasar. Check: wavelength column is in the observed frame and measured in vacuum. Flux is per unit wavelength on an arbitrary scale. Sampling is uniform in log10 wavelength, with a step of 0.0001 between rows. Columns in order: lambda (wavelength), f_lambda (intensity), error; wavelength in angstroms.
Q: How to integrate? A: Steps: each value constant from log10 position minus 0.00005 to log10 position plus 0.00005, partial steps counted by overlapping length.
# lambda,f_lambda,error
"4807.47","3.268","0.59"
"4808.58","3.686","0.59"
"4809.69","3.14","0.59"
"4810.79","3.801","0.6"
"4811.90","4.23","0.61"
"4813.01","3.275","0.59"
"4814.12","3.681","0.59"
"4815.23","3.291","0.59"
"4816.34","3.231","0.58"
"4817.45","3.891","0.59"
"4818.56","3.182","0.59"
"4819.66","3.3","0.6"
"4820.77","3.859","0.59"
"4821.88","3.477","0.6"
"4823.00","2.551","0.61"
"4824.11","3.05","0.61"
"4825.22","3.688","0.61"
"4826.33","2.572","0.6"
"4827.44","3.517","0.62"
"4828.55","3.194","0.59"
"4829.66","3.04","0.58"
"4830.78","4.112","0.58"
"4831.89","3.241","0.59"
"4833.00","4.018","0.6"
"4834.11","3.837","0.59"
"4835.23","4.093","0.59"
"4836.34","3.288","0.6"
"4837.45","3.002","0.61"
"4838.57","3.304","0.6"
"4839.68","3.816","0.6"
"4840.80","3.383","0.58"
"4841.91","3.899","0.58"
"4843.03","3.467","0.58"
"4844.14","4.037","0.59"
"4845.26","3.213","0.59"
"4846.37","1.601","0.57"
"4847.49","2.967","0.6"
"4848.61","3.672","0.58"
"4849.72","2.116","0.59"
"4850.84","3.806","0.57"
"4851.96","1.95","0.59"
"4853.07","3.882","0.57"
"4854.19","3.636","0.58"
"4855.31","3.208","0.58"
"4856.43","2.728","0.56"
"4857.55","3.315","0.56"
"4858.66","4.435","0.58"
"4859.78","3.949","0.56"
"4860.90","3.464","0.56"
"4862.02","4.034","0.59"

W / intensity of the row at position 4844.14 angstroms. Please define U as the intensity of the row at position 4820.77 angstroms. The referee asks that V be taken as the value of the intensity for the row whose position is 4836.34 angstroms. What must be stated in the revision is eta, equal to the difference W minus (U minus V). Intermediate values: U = 3.859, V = 3.288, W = 4.037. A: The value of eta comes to 3.5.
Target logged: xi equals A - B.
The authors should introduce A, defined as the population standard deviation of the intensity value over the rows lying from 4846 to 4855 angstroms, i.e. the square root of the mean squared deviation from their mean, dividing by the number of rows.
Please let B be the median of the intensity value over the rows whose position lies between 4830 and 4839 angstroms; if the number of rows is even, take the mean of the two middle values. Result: -2.70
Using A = 0.87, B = 3.57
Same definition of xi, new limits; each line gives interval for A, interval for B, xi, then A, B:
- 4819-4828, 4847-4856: -2.96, 0.46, 3.42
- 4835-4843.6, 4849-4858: -2.92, 0.34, 3.26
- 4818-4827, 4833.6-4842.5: -3.15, 0.45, 3.60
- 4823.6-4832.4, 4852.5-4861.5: -3.11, 0.44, 3.55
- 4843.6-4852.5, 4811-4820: -2.43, 0.87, 3.30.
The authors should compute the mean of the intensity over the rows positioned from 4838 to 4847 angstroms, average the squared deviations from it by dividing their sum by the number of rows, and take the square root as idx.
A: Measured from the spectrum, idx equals 0.71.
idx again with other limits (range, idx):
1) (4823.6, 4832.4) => 0.44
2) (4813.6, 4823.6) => 0.39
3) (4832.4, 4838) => 0.43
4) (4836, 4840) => 0.29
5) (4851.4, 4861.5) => 0.69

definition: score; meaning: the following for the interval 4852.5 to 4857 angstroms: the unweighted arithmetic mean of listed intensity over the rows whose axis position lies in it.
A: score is 3.36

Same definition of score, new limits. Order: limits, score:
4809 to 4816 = 3.57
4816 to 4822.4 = 3.49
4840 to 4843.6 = 3.58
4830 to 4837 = 3.76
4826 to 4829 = 3.09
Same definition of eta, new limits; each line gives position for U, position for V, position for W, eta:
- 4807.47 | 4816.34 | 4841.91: 3.9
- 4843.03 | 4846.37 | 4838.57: 1.4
